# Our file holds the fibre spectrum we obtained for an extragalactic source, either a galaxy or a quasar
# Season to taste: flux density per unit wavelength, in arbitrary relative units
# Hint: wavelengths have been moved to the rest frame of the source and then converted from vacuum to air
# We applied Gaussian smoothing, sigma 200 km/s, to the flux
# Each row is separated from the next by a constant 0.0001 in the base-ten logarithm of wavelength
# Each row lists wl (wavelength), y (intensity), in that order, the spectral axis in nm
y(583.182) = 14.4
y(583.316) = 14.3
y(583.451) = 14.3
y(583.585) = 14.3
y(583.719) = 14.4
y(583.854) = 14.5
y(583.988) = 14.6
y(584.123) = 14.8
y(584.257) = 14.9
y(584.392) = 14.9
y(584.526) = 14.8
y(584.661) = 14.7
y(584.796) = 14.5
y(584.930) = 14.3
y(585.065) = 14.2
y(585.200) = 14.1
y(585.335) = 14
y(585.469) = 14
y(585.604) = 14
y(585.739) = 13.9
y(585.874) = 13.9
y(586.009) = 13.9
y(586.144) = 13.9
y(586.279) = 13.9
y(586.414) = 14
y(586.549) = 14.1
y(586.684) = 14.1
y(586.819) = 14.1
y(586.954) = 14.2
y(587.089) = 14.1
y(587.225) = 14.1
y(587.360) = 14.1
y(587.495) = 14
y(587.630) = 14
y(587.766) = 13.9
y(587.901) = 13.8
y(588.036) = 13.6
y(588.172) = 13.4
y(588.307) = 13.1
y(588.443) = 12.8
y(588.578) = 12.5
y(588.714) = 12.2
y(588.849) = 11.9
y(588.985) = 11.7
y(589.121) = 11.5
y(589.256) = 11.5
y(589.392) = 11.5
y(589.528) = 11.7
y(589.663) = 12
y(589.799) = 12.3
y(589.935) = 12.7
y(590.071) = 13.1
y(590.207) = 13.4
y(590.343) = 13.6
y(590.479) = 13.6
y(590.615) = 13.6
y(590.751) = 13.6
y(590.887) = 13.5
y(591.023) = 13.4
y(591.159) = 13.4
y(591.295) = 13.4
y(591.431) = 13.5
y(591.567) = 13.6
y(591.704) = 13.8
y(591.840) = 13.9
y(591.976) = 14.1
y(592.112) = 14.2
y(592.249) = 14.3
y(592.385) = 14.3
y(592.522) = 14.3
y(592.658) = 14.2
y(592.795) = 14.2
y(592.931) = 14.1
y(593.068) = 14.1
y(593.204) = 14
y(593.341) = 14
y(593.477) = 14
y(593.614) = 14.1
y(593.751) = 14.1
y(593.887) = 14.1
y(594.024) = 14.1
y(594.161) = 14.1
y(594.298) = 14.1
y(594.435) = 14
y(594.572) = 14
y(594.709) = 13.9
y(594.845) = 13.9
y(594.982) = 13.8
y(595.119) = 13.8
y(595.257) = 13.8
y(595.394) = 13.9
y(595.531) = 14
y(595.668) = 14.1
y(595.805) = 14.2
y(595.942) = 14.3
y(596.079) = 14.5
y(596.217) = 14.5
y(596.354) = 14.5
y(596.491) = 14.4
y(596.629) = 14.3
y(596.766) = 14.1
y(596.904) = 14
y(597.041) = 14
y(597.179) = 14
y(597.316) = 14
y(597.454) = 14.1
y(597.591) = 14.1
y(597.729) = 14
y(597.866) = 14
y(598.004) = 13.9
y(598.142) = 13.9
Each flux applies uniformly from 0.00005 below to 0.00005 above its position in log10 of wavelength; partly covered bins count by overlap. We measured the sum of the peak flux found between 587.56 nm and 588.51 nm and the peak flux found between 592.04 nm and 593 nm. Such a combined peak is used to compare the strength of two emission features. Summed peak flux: 28.30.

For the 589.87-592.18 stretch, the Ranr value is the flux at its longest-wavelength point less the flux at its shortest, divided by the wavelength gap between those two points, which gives 0.69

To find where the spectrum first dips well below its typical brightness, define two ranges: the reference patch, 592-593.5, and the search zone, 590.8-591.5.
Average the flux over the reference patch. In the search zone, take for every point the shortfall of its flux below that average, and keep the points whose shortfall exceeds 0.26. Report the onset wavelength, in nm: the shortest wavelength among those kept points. 590.887 nm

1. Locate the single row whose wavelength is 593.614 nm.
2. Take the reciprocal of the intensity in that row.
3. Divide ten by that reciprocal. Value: 141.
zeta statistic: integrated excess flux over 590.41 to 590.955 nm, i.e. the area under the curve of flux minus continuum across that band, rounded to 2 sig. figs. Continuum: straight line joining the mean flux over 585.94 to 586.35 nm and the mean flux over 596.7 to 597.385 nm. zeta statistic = -0.20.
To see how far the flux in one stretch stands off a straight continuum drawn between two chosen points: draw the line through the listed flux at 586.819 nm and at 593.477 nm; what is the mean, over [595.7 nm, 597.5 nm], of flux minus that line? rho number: 0.27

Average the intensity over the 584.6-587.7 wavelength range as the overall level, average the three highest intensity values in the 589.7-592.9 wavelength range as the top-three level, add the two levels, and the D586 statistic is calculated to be 28.4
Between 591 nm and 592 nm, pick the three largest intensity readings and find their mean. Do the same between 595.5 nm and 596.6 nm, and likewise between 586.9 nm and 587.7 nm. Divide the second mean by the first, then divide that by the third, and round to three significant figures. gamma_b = 0.0736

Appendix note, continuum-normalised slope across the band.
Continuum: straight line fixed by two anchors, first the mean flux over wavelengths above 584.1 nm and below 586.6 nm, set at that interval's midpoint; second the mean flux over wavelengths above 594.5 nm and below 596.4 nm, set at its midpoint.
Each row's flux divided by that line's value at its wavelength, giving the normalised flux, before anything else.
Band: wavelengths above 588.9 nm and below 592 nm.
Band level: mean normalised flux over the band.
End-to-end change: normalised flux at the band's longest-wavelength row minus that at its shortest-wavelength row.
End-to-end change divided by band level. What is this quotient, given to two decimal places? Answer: 0.19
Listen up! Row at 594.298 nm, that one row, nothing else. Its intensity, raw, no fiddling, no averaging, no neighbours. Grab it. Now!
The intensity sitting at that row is 14.1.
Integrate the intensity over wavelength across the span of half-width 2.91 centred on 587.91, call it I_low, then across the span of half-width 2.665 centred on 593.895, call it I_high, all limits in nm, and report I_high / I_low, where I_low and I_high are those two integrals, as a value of 1.0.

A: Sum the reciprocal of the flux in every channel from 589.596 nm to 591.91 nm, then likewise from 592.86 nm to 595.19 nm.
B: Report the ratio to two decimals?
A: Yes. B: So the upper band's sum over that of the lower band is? 0.95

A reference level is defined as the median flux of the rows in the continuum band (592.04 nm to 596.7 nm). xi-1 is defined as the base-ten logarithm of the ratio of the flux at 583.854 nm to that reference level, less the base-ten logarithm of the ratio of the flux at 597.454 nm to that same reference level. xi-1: 0.012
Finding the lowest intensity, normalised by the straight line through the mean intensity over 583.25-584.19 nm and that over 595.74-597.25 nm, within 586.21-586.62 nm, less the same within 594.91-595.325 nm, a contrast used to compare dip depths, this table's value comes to 0.00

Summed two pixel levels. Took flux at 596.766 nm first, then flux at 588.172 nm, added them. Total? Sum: 27.5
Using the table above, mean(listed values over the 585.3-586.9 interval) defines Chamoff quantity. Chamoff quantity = 14.0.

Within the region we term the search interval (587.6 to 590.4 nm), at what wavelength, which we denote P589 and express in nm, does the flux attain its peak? 587.630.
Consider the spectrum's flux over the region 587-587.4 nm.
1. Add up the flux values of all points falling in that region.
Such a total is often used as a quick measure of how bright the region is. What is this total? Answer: 42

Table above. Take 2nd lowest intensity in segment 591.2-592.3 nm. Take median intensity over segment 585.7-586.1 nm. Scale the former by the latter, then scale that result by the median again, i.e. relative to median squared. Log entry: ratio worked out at 0.070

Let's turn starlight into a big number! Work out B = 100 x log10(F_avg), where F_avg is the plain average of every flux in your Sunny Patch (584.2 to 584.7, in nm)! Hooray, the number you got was 117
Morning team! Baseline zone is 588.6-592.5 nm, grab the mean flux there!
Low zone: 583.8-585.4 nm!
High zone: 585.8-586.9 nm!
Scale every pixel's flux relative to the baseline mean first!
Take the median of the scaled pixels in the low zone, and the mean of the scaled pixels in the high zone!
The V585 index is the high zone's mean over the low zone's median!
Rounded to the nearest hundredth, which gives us 0.96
